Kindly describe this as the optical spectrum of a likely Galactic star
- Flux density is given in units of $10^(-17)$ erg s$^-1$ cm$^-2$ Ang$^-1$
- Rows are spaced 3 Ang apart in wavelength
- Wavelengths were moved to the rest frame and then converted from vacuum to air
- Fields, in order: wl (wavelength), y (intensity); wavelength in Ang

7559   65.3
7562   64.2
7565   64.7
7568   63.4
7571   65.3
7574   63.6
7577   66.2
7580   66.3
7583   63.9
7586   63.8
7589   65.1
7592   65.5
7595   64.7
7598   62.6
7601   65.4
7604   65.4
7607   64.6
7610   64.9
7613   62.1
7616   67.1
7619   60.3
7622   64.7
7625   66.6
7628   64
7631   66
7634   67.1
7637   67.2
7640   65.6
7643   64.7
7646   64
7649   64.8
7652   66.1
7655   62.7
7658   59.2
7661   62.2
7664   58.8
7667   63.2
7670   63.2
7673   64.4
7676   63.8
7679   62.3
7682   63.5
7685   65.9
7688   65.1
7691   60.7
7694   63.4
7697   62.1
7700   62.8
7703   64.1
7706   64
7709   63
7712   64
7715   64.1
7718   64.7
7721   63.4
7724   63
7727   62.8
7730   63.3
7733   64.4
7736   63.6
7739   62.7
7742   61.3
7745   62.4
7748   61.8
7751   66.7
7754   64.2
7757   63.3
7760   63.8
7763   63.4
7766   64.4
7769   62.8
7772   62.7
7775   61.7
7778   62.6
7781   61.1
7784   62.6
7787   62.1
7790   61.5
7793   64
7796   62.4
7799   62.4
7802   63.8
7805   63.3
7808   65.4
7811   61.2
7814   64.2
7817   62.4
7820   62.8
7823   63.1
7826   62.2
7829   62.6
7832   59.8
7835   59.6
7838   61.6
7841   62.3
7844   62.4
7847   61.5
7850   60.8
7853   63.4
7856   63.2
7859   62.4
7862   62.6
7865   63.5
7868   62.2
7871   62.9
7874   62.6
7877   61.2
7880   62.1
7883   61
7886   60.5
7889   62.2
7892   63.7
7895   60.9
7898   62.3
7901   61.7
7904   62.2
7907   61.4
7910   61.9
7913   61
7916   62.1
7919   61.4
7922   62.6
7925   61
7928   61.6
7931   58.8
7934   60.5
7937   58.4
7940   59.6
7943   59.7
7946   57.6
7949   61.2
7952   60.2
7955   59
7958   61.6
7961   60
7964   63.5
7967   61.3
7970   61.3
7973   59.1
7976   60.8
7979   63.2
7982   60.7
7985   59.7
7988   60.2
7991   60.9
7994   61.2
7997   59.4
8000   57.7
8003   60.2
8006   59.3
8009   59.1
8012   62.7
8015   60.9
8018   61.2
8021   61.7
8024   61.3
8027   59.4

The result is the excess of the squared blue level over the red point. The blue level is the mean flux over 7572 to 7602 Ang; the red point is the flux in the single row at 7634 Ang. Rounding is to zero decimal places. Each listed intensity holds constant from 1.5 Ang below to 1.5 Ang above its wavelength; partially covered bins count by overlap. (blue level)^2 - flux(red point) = 4120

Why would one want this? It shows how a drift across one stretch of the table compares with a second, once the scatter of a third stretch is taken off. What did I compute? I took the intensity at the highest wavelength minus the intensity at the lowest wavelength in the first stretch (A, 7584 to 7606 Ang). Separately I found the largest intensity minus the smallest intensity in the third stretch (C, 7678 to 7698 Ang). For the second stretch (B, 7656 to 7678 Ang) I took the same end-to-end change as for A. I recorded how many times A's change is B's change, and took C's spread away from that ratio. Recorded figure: -4.9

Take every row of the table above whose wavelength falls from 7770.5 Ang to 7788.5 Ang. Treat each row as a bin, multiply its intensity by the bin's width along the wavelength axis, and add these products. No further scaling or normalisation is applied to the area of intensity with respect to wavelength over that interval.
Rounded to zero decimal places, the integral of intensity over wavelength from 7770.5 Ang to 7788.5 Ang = 1118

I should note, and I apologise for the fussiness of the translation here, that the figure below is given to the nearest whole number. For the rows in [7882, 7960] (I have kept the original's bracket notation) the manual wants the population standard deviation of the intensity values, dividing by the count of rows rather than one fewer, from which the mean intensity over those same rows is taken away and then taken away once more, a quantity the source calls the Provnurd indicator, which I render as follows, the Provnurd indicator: -120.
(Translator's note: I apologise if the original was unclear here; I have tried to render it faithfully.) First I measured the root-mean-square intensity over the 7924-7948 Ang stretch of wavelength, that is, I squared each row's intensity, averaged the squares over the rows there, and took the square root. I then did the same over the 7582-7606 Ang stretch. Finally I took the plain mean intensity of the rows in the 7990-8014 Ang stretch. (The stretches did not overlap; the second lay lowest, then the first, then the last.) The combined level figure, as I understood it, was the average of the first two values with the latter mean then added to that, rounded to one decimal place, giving 122.2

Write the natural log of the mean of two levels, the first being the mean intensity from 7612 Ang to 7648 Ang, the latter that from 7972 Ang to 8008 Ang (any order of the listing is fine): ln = 4.14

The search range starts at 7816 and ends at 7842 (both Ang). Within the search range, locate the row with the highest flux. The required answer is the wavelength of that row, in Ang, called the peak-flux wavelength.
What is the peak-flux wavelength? 7823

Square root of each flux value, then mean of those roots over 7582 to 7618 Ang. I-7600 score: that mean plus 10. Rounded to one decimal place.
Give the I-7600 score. 18.0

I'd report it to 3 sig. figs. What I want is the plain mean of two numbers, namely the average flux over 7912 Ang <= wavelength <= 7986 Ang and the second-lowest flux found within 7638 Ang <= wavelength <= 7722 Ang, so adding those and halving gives 59.9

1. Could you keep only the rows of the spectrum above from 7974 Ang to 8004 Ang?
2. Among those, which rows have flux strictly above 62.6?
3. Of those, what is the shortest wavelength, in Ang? 7979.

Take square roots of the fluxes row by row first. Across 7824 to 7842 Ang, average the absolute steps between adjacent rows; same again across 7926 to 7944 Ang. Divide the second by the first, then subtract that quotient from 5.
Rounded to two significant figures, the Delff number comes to 3.7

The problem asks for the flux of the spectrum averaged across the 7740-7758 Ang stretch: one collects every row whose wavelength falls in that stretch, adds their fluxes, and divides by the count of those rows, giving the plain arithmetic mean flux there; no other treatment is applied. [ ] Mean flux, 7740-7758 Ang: 63.3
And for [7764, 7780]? 62.8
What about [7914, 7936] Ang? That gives 61.1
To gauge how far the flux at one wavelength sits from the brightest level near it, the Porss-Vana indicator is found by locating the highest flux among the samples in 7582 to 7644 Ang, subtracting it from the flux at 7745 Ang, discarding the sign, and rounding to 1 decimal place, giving 4.8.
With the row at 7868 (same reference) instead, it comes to 5.0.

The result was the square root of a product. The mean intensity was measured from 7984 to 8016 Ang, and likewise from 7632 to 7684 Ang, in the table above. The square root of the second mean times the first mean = 61.9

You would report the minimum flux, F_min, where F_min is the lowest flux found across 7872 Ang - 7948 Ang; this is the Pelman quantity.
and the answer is 57.6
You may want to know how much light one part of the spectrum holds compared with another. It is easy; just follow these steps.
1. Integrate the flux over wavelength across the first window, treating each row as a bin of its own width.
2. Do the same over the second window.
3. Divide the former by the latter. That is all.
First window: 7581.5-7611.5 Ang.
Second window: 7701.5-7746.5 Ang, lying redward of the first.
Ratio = 0.68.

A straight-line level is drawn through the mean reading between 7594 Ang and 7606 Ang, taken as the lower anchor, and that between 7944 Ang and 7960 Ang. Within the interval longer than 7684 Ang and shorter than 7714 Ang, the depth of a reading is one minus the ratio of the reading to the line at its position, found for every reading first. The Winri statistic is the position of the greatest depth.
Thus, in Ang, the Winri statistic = 7691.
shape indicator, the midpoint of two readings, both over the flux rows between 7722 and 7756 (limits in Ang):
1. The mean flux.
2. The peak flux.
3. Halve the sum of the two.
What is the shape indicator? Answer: 65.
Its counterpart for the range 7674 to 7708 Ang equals 65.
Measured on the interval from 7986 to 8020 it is 61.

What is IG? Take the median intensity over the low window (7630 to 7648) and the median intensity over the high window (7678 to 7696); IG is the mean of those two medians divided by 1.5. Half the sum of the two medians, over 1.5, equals 43.1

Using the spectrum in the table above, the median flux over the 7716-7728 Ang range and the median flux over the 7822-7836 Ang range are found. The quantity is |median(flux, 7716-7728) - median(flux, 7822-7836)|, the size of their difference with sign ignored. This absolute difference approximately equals 1.0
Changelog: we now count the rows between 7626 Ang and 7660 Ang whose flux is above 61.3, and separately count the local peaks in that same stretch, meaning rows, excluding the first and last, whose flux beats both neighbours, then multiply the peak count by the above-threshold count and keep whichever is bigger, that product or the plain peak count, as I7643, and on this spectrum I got 20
